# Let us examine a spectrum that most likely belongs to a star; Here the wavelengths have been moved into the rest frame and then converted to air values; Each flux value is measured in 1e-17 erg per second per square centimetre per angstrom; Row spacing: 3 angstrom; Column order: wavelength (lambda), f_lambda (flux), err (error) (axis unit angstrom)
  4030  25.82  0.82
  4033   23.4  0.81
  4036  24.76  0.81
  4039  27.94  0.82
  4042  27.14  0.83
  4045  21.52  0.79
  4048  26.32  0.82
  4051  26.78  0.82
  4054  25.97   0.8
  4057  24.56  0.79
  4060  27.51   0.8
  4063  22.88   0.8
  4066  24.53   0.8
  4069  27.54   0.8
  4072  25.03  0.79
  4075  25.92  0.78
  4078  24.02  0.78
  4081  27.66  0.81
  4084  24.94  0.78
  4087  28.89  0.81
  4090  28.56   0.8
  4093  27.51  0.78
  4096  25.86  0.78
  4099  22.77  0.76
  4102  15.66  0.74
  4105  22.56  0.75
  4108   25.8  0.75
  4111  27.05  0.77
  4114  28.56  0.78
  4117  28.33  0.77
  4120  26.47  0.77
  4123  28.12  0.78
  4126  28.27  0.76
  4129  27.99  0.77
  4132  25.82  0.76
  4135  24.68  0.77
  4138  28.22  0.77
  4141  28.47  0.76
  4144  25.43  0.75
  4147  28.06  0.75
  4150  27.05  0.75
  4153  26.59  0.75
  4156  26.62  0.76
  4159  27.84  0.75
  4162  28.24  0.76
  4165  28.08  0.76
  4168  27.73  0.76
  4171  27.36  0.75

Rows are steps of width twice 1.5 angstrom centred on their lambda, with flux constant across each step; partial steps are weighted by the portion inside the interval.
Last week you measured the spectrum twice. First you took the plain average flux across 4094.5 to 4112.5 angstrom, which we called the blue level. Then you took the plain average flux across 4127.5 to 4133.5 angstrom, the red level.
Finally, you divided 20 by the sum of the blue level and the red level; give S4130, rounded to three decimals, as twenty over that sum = 0.398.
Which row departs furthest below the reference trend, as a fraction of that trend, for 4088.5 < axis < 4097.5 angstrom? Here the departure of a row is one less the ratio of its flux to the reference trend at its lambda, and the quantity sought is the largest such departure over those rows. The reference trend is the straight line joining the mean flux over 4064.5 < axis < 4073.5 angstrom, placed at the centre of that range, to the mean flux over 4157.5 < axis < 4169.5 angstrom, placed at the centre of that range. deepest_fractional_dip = 0.02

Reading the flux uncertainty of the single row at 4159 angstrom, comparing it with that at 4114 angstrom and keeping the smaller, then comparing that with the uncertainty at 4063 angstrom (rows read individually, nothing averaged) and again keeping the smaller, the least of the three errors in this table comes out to 0.750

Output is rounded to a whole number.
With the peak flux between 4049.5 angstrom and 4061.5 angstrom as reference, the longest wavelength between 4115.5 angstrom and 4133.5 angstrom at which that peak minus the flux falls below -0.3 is 4129 angstrom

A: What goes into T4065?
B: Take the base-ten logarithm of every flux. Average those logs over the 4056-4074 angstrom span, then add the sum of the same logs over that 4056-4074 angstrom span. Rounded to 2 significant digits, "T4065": 9.8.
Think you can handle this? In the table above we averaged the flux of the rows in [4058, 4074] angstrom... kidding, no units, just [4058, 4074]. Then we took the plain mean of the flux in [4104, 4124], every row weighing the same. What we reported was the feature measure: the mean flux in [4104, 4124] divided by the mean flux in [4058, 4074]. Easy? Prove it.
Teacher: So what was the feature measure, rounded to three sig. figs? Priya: 1.05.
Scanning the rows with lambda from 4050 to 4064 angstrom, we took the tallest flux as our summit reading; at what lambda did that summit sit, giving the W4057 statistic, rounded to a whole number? 4060 angstrom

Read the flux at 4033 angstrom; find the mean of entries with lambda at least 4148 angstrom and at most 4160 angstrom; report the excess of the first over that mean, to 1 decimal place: -3.6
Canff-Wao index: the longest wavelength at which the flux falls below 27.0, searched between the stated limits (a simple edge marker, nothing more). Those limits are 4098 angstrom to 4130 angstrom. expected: 4120 angstrom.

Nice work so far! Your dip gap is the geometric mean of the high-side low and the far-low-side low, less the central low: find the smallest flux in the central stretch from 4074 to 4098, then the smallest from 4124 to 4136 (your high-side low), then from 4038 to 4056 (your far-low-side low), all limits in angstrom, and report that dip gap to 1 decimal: -1.0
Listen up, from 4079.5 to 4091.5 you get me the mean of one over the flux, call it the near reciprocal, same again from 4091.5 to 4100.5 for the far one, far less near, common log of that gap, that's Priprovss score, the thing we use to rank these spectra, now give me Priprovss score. -2.5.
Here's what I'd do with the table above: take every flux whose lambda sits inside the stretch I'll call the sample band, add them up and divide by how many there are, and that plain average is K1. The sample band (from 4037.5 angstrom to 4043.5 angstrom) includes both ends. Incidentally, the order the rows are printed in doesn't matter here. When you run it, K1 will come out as 27.5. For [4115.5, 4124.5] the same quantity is 27.6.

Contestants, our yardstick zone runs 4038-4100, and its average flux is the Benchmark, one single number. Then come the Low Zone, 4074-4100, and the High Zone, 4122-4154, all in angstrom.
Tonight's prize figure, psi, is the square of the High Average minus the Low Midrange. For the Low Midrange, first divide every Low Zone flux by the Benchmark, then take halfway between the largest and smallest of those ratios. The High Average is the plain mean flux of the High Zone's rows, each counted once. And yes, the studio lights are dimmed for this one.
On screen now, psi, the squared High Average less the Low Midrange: 736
